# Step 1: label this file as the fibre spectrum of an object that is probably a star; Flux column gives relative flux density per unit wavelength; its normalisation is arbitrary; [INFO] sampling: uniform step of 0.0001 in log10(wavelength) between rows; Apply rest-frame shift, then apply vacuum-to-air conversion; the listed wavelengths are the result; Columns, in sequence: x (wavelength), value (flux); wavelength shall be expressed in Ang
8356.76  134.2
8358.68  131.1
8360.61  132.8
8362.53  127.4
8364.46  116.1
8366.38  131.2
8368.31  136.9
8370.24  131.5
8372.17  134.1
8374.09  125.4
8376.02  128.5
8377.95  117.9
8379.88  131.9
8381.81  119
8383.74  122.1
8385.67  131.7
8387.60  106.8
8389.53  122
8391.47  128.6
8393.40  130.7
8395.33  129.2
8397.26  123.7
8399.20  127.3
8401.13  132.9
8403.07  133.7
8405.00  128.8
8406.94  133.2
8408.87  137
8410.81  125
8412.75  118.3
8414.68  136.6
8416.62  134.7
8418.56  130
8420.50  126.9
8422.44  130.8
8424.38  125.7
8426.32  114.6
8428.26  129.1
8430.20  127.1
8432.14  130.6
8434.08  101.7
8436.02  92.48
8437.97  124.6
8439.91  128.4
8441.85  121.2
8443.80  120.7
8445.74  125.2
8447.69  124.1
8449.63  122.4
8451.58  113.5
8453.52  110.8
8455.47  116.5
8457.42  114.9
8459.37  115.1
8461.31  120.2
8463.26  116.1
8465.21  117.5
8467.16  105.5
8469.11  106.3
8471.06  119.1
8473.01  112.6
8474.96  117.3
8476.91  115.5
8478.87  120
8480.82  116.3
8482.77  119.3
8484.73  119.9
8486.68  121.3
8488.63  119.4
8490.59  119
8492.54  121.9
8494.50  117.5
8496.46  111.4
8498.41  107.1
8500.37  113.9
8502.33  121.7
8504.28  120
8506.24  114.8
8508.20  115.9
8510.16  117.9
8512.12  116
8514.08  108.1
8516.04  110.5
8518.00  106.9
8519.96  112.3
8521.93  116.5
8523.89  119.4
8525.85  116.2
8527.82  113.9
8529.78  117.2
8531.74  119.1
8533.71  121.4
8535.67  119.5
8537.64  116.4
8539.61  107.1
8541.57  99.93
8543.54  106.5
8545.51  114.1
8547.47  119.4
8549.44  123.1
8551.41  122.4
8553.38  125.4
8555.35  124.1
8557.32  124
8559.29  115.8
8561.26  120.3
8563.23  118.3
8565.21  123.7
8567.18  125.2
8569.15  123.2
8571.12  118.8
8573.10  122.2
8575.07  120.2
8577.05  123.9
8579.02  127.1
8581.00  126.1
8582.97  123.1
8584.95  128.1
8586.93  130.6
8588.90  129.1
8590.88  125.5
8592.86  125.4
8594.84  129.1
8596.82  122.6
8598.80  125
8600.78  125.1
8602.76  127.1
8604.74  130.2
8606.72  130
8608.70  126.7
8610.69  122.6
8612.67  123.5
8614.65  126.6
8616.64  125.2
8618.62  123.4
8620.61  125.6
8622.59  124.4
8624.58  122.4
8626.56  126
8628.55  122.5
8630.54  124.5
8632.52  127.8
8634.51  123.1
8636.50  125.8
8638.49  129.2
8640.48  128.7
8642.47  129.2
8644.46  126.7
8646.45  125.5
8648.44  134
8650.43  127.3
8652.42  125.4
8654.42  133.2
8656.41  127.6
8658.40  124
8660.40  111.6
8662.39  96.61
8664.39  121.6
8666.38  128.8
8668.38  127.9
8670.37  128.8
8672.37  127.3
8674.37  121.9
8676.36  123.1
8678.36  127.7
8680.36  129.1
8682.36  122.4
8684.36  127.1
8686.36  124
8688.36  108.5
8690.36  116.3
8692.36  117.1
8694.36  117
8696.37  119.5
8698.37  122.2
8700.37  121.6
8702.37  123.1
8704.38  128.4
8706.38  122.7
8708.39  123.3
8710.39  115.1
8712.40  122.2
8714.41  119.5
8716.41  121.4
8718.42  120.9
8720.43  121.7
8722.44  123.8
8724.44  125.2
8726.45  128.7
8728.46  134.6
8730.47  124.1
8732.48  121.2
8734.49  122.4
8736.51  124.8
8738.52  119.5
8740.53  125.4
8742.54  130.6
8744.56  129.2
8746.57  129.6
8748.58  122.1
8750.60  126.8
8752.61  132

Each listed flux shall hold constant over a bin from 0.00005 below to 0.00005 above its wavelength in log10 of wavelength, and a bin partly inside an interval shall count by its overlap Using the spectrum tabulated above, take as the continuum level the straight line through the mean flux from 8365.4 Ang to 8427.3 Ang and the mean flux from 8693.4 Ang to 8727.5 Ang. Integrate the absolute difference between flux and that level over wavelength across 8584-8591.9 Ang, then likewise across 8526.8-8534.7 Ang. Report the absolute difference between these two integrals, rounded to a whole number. 27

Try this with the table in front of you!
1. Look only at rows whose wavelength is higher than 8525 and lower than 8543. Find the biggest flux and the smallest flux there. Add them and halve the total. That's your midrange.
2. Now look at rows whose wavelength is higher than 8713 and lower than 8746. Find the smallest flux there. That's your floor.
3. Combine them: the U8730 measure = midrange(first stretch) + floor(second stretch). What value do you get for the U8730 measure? 230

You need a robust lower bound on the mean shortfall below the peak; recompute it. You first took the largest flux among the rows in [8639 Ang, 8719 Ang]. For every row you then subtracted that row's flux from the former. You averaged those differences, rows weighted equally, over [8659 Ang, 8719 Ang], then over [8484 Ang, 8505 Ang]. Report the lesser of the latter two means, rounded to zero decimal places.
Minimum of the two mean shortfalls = 13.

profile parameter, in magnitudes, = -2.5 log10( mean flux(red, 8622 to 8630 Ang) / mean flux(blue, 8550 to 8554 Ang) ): 0.00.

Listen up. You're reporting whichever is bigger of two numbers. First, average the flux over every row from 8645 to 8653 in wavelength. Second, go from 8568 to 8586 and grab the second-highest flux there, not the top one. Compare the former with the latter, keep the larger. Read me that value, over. 128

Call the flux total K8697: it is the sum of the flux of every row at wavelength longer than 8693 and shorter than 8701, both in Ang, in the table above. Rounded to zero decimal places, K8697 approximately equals 480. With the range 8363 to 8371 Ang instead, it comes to 516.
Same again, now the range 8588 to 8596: 509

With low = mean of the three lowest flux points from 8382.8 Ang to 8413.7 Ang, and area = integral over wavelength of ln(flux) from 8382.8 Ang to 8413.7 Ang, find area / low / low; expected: 0.0112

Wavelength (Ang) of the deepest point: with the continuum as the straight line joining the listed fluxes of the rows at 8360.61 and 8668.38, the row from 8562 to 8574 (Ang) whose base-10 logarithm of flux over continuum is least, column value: 8563.23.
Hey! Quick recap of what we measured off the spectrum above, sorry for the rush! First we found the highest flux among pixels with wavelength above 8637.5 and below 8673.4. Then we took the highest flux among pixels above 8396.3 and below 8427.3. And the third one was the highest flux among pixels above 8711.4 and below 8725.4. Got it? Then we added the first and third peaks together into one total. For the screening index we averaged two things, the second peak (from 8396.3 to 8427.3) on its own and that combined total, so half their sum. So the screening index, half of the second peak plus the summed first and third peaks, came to 198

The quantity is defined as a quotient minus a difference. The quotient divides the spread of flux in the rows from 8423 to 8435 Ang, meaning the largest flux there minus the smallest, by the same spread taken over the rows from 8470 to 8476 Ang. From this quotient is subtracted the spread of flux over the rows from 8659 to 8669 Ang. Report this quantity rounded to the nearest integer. -28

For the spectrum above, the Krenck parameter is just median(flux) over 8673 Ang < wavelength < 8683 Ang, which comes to 123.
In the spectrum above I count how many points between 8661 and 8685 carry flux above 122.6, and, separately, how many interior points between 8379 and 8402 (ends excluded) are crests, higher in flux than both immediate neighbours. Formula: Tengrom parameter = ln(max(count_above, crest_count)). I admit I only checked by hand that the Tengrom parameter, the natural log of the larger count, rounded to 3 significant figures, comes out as 2.08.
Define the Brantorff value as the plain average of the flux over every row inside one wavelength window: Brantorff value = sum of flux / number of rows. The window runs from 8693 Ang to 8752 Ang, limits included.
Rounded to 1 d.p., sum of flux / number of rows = 123.7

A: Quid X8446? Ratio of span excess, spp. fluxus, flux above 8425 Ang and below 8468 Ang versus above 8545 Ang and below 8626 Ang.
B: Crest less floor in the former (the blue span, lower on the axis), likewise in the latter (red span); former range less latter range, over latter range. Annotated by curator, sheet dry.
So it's 1.3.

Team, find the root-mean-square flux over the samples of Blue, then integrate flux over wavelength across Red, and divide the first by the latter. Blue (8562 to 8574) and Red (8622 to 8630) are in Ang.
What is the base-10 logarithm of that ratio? -0.91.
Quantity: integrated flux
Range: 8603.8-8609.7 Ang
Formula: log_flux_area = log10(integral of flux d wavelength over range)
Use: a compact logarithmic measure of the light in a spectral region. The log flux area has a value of 2.88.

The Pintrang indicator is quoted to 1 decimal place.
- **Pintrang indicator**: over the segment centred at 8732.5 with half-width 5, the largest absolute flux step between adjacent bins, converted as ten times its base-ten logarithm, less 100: -89.8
